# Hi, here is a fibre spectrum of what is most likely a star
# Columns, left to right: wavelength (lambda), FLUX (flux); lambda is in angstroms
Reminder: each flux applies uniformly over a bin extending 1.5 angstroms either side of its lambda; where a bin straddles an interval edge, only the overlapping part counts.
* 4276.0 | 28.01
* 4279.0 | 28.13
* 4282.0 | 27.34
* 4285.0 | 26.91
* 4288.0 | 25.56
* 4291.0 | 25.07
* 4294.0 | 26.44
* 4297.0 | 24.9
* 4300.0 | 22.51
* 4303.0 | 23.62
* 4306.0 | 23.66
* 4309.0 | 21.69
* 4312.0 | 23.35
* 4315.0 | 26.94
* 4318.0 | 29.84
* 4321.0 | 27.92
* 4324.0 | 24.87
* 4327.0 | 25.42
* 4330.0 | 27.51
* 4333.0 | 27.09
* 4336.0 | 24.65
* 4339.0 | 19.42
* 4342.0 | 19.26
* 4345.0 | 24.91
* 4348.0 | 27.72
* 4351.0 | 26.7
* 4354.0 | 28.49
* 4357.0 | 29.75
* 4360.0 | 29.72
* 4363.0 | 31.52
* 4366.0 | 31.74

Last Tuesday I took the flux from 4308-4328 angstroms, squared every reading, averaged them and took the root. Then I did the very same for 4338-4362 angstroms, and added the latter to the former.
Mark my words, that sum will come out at 51.9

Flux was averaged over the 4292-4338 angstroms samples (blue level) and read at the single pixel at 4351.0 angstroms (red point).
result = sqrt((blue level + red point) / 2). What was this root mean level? 5.10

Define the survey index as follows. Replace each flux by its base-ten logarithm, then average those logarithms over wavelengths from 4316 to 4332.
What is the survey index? 1.43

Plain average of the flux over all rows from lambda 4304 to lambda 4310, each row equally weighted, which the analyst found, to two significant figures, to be 23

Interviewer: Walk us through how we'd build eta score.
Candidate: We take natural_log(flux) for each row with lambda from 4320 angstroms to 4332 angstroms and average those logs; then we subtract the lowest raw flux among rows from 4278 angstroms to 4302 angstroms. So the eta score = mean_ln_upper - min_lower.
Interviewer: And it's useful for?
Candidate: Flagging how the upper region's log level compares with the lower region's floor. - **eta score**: -19.2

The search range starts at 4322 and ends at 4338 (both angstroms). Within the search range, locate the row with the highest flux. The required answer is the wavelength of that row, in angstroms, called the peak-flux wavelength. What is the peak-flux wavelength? 4330.0 angstroms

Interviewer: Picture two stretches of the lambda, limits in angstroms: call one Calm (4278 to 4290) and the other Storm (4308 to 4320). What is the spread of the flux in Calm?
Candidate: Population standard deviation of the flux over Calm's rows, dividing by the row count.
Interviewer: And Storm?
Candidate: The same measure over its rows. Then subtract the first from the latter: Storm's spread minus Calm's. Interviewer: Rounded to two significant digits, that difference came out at 2.2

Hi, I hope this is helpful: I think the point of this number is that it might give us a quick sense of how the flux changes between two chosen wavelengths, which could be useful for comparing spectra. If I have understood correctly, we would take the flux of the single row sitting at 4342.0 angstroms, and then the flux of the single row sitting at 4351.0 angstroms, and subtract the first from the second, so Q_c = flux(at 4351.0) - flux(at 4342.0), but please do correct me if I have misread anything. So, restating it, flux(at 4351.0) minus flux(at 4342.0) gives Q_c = 7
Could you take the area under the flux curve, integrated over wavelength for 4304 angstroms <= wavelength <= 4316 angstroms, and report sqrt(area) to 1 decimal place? 16.9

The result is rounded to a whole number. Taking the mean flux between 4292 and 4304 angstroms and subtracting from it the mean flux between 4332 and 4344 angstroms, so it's 2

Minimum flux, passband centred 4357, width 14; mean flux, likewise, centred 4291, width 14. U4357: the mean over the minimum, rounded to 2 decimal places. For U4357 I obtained 0.97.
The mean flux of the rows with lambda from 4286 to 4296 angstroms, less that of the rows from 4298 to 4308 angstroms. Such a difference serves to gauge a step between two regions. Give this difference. 2.4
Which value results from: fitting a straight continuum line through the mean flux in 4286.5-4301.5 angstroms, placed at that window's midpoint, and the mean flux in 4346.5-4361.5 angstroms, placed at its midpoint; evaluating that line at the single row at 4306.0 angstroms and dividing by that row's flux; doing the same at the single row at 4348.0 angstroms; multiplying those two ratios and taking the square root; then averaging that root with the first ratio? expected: 1.07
